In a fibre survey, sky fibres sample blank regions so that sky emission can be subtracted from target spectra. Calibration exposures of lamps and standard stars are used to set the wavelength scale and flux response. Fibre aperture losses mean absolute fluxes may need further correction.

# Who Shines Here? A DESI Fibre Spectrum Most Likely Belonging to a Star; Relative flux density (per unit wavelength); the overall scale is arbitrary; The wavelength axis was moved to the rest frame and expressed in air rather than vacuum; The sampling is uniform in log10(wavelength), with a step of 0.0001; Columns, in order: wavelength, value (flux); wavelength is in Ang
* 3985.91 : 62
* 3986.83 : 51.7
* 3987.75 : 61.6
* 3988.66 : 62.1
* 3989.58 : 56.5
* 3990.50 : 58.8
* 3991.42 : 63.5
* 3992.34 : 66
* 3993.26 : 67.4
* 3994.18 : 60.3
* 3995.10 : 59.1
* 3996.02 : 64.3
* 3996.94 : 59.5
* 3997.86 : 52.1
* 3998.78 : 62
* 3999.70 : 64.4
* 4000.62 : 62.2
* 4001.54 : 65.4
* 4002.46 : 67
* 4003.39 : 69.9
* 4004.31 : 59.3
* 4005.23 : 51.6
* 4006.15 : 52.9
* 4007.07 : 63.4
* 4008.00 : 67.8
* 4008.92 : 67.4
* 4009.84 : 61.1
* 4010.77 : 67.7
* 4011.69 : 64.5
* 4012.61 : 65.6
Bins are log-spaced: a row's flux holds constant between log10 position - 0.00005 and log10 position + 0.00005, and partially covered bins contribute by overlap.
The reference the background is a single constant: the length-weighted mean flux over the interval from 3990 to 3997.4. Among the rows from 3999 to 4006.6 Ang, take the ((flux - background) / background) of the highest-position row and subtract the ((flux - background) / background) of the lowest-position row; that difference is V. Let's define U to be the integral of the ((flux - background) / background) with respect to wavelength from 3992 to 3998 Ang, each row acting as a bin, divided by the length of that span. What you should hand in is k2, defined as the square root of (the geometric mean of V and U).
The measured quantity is 0.211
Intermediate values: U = -0.01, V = -0.18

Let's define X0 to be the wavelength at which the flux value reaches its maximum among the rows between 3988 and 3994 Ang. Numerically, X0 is 3993.26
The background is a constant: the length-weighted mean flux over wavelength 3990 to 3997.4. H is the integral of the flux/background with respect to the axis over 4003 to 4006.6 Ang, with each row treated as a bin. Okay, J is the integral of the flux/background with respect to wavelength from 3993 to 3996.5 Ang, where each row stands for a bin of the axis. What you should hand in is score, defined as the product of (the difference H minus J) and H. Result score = -0.5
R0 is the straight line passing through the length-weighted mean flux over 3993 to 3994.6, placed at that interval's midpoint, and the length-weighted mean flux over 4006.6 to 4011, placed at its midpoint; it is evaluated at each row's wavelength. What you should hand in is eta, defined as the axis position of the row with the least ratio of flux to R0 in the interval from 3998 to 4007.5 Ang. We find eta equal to 4005.23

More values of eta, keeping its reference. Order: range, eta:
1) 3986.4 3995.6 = 3986.83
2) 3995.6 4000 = 3997.86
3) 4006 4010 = 4006.15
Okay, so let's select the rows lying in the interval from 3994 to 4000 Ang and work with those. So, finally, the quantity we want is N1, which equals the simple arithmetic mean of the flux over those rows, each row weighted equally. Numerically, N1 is 60.2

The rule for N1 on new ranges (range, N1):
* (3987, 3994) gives 62.3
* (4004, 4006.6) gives 54.6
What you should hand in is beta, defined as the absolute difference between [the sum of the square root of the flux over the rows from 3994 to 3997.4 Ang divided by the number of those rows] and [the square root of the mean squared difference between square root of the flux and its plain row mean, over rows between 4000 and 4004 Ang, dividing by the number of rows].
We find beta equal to 7.63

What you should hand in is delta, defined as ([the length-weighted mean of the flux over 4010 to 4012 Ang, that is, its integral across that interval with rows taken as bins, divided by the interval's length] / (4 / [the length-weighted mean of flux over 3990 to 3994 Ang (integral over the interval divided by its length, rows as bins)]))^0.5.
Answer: 32.2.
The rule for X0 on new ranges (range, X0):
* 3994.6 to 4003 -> 4002.46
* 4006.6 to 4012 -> 4008.00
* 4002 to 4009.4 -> 4003.39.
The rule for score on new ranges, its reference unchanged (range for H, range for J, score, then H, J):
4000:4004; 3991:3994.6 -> 2.1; 4.2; 3.7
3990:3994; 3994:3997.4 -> 3.1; 4.1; 3.3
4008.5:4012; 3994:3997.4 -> 1.2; 3.7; 3.3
